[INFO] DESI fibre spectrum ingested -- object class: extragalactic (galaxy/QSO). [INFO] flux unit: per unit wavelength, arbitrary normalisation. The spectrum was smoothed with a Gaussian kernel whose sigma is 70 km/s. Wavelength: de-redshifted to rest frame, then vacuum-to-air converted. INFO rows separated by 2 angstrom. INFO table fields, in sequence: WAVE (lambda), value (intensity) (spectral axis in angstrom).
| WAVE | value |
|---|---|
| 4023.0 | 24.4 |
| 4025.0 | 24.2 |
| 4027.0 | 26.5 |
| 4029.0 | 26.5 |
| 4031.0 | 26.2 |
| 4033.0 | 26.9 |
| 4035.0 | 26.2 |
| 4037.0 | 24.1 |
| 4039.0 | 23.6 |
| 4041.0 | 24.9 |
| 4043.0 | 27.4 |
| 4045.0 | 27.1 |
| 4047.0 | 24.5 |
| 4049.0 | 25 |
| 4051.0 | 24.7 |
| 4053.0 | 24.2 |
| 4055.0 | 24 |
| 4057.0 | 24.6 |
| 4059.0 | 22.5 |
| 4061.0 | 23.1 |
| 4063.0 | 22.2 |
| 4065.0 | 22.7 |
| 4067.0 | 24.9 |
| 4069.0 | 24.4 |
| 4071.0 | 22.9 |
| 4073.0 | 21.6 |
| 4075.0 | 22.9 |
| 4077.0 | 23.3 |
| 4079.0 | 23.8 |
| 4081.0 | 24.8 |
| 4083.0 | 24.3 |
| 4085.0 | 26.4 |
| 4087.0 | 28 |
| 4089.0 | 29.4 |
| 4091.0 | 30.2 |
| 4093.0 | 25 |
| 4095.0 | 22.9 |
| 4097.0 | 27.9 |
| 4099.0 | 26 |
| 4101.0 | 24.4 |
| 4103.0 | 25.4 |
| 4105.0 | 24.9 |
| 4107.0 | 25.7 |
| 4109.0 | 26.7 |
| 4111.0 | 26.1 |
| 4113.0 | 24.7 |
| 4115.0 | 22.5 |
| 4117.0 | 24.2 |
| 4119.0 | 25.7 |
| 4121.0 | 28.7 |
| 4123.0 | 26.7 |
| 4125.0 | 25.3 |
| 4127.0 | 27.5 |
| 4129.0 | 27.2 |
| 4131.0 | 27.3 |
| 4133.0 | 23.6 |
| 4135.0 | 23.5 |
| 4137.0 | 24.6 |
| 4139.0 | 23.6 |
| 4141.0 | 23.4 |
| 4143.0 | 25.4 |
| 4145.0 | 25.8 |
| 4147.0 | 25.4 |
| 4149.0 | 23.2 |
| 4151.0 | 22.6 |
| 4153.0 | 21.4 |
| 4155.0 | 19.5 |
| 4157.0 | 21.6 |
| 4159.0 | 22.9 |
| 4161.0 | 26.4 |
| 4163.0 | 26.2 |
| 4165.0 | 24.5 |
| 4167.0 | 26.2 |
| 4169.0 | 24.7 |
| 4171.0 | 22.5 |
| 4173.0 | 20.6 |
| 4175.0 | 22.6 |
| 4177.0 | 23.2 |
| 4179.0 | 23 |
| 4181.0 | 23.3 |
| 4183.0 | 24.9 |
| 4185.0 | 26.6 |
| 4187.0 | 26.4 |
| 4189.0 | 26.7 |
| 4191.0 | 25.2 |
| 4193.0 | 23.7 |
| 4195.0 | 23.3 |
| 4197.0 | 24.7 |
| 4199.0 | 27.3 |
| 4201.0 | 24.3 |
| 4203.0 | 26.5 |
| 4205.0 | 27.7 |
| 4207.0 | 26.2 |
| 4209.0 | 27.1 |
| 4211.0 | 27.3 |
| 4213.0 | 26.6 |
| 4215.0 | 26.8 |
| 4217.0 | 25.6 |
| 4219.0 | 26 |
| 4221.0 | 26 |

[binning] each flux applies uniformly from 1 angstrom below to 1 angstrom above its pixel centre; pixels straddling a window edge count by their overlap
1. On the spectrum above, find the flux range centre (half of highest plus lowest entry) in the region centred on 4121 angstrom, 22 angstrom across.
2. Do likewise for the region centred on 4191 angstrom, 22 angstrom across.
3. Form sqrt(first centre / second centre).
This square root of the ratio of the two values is 1.01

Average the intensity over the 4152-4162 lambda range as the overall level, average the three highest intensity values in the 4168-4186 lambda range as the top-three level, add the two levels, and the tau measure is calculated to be 47.8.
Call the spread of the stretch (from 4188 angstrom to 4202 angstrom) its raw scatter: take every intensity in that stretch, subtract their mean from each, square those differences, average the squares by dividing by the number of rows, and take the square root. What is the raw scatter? 1.4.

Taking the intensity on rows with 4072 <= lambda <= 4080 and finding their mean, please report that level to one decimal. 22.9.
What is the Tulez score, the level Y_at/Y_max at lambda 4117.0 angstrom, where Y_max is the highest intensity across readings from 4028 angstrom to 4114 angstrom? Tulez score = 0.801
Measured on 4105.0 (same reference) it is 0.825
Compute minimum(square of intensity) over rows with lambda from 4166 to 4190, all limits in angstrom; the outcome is 424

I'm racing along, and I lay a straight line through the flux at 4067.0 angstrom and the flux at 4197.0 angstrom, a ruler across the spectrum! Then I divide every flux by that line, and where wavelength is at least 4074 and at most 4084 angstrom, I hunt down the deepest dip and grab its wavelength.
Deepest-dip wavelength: 4075.0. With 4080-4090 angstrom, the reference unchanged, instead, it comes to 4083.0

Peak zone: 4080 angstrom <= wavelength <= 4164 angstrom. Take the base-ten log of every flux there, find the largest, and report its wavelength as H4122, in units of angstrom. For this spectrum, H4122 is 4091.0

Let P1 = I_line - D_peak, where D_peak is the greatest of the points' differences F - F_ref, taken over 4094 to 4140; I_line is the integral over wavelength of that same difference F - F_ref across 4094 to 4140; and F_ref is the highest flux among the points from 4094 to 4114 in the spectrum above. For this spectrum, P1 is -114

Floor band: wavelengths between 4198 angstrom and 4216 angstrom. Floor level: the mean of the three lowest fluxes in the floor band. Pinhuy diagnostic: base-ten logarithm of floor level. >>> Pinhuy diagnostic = 1.41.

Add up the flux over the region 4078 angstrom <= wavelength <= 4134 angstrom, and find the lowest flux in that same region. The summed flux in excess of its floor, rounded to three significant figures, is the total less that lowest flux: 703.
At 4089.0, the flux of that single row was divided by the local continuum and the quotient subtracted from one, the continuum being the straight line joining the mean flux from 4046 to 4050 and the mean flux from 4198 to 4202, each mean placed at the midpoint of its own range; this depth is -0.17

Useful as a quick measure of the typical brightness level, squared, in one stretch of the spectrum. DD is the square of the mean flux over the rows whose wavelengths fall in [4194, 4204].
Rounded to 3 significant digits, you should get 636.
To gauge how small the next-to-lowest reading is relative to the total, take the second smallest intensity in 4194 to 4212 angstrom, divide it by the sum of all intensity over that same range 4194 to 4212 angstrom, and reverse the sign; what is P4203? -0.10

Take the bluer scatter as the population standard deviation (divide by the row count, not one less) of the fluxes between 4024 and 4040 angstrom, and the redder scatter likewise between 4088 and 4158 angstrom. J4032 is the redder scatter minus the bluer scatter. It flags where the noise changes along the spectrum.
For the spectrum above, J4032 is 1.0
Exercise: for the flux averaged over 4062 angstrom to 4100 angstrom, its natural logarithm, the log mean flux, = 3.22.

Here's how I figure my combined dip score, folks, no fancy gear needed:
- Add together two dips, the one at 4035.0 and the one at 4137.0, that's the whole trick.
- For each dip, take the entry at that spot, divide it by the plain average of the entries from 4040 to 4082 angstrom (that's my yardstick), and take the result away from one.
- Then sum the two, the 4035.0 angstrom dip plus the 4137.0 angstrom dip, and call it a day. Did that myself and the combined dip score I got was -0.11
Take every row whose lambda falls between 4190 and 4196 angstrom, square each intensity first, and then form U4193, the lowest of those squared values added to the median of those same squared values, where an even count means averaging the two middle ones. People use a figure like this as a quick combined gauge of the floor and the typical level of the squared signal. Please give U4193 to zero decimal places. 1105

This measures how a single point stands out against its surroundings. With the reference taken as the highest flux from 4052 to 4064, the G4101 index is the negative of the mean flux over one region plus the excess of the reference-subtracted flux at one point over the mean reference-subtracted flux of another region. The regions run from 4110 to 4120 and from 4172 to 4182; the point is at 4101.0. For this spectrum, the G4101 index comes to -22.8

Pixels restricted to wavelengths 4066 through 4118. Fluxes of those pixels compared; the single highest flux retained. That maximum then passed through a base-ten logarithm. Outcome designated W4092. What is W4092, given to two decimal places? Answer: 1.48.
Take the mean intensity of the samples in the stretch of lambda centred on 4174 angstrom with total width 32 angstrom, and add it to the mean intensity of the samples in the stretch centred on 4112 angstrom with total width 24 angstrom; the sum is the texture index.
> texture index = 49.9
